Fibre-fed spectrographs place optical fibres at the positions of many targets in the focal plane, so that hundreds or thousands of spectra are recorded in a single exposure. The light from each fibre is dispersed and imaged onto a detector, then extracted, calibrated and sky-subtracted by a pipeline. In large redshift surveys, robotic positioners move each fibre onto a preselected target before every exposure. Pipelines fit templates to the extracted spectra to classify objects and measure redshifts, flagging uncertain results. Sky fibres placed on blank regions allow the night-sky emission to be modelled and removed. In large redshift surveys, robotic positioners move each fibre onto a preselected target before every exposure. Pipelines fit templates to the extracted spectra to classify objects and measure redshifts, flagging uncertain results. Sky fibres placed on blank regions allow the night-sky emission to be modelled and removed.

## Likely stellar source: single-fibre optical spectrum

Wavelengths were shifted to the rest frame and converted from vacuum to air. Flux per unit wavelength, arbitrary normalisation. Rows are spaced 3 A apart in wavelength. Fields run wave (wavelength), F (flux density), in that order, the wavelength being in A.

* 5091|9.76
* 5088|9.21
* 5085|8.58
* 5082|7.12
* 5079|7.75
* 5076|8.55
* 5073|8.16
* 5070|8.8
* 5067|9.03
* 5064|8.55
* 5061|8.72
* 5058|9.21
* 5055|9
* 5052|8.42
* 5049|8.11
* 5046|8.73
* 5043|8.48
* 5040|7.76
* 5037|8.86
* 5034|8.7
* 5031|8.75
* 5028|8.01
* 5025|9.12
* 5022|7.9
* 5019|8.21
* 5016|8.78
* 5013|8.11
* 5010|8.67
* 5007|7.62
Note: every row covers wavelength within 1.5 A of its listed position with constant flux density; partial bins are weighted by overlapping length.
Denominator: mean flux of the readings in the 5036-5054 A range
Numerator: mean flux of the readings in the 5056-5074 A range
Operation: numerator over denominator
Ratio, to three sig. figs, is 1.04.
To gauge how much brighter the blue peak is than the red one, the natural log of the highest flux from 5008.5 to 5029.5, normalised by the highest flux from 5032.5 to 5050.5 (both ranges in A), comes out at 0.029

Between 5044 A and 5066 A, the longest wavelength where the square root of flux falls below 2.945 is 5064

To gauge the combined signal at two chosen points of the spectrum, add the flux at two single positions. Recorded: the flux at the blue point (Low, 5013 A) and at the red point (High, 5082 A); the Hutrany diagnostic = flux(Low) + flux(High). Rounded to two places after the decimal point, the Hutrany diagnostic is 15.23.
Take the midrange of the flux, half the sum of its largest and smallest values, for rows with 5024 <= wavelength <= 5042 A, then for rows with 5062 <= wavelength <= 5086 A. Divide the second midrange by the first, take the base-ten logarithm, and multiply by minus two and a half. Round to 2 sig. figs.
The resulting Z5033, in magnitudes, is 0.048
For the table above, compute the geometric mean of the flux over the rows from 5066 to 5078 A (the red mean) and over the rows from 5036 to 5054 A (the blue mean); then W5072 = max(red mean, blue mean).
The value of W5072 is 8.63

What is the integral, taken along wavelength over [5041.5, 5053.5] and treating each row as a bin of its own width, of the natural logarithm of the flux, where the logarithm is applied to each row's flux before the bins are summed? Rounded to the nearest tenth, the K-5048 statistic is 25.6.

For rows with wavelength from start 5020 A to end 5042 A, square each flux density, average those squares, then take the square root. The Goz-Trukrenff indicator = 8.46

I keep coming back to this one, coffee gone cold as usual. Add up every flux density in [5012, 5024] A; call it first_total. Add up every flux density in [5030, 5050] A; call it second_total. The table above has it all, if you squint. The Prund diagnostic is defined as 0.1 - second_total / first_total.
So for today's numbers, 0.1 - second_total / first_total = -1.70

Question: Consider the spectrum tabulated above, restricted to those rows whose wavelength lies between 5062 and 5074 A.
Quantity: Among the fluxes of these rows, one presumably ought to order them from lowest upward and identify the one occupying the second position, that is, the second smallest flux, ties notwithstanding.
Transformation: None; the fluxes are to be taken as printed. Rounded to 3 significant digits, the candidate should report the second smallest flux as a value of 8.55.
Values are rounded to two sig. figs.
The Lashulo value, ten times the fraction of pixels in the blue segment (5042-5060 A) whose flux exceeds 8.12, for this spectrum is 8.3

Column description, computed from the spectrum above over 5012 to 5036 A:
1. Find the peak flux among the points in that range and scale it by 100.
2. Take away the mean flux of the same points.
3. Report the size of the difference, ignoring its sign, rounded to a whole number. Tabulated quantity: 904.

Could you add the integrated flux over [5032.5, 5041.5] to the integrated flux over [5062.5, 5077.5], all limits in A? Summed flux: 205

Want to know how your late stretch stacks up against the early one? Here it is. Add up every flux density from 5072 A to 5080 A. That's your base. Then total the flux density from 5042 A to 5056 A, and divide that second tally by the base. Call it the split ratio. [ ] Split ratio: 1.7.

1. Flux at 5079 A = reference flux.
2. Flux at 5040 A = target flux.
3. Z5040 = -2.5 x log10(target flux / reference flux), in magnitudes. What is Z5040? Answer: 0.00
